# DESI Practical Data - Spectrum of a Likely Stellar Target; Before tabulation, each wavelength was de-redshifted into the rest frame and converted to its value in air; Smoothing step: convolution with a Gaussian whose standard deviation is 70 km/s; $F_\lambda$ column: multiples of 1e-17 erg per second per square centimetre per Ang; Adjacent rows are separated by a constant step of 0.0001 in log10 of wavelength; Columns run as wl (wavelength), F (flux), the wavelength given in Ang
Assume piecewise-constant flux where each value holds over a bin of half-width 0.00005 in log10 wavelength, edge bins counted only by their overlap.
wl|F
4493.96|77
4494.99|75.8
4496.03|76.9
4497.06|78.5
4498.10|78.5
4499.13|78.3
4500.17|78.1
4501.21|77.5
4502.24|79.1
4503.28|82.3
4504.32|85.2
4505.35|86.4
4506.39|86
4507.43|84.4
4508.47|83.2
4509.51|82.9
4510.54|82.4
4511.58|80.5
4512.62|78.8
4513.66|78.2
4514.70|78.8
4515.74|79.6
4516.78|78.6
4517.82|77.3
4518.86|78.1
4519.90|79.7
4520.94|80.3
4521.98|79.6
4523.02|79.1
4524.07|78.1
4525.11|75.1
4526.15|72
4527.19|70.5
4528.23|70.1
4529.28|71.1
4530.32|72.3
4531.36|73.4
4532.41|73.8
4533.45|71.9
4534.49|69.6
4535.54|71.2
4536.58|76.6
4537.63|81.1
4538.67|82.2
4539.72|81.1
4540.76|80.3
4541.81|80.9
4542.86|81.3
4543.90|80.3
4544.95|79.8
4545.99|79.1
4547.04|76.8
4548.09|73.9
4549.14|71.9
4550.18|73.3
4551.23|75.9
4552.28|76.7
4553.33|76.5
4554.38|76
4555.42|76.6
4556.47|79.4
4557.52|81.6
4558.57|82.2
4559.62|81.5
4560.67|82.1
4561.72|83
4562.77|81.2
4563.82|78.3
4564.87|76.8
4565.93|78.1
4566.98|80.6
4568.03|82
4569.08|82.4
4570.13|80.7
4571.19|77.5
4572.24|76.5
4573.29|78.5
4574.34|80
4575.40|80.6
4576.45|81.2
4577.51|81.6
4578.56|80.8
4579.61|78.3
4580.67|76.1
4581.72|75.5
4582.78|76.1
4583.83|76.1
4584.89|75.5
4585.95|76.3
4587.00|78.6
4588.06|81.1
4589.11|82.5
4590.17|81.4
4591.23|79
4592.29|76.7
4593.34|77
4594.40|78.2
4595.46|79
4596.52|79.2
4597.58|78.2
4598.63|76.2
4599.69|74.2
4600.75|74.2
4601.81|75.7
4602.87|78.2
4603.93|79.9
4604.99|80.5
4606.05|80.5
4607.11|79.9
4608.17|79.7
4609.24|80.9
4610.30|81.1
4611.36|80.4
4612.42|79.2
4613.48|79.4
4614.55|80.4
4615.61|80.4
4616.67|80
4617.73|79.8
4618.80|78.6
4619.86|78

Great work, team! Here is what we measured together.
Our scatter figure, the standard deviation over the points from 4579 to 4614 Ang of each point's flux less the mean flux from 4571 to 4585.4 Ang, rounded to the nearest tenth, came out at 2.2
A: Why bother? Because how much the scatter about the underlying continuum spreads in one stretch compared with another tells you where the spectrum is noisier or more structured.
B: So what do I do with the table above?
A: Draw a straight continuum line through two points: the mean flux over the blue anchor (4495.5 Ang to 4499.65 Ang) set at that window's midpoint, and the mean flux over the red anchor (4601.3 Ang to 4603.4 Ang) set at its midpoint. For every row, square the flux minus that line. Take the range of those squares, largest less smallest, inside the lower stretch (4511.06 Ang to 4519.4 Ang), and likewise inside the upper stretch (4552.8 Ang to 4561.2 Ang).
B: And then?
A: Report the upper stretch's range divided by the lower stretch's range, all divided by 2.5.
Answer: 1.33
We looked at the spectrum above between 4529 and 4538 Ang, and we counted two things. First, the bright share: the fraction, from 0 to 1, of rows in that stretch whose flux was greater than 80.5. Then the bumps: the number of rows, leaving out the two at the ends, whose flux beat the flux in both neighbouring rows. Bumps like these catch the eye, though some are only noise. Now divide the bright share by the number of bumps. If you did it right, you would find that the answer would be 0.11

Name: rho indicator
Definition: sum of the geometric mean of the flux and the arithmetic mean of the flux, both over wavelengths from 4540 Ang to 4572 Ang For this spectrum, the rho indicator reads 158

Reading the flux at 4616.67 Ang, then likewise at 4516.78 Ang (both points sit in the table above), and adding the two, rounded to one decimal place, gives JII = 158.6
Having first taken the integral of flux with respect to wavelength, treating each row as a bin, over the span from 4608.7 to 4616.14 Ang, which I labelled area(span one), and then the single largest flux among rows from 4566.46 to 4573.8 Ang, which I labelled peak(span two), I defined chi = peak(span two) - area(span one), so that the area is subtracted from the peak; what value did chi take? -514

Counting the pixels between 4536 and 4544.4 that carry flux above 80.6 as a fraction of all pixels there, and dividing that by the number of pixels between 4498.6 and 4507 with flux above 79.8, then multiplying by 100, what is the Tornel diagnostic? 16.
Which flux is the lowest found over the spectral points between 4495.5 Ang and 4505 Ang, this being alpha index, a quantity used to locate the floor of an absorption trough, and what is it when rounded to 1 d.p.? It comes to 76.9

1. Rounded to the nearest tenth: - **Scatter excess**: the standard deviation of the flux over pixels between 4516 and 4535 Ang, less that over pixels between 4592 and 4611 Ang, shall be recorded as 1.6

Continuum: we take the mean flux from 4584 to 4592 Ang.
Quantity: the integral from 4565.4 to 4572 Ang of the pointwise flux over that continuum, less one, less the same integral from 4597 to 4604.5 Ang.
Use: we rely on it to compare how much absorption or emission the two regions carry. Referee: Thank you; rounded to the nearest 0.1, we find 0.3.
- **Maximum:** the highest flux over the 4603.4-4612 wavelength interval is 81.1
